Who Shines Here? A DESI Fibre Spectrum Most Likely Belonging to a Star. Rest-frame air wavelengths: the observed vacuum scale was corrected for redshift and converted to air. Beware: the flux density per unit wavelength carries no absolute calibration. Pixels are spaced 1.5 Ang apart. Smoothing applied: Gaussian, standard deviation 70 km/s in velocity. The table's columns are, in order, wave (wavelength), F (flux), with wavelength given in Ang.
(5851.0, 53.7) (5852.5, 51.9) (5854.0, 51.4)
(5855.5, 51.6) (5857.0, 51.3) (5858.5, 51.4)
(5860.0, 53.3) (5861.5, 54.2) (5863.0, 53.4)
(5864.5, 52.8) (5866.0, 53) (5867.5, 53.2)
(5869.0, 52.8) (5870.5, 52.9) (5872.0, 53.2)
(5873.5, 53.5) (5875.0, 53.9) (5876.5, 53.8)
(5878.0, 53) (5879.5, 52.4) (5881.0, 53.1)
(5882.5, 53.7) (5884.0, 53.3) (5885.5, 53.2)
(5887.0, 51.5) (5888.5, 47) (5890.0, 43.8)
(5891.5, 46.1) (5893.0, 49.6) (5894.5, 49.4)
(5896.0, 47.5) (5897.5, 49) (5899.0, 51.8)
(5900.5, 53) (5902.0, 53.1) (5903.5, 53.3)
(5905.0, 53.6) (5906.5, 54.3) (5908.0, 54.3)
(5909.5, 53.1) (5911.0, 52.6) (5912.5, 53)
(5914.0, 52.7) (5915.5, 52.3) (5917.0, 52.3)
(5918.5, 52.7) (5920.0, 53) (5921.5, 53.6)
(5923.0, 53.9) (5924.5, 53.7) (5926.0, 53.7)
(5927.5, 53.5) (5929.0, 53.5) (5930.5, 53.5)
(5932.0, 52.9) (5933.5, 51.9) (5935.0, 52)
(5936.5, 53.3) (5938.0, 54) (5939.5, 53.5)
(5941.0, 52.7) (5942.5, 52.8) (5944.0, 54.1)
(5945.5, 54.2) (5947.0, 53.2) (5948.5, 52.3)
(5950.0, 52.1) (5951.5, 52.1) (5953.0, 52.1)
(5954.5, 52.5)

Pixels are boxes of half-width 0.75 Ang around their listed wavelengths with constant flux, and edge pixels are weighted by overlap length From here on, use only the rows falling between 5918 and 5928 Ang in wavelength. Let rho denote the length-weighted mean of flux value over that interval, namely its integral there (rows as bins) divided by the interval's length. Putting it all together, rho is 53.5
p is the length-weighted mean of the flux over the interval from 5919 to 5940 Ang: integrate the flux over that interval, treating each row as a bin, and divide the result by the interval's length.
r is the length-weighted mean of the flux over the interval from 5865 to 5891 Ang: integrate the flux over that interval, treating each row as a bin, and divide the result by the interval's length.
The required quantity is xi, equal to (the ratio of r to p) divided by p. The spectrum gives 0.0184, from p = 53.3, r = 52.1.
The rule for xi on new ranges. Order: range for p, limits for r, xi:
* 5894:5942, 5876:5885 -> 0.0191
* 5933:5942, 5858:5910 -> 0.0186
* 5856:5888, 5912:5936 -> 0.0189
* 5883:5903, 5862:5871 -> 0.0213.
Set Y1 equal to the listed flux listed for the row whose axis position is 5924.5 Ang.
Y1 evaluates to 53.7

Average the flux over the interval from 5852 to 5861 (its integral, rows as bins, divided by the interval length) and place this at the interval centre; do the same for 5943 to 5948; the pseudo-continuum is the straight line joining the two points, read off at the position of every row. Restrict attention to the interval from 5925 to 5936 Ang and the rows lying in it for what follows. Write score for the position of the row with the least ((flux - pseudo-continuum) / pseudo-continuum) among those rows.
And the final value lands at 5933.5 Ang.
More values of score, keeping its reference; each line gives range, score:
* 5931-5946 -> 5933.5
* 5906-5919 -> 5917.0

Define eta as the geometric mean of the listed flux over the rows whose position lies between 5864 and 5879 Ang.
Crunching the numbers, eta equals 53.2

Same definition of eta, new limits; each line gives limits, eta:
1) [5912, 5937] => 53.0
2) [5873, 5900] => 50.8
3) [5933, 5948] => 53.2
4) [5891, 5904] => 50.3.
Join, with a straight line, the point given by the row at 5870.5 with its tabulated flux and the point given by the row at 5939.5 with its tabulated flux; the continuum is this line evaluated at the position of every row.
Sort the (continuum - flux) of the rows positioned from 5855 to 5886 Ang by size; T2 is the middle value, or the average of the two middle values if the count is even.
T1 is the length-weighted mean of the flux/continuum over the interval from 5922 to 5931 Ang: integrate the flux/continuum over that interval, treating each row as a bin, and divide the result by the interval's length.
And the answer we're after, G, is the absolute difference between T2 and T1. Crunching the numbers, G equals 1.17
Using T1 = 1.00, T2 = -0.2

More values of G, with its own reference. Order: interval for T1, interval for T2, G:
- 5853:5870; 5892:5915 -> 0.73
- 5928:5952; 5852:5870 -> 0.92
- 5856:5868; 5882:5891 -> 0.31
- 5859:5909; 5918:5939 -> 1.07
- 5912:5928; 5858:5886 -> 1.28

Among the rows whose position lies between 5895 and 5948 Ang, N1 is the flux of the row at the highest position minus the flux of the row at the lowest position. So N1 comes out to 5.7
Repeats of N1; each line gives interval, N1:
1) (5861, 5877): -0.4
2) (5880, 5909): 1.2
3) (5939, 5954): -1.4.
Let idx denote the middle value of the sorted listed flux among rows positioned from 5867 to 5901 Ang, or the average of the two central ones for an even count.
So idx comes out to 52.9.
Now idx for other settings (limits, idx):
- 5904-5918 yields 53.0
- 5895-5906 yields 53.0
